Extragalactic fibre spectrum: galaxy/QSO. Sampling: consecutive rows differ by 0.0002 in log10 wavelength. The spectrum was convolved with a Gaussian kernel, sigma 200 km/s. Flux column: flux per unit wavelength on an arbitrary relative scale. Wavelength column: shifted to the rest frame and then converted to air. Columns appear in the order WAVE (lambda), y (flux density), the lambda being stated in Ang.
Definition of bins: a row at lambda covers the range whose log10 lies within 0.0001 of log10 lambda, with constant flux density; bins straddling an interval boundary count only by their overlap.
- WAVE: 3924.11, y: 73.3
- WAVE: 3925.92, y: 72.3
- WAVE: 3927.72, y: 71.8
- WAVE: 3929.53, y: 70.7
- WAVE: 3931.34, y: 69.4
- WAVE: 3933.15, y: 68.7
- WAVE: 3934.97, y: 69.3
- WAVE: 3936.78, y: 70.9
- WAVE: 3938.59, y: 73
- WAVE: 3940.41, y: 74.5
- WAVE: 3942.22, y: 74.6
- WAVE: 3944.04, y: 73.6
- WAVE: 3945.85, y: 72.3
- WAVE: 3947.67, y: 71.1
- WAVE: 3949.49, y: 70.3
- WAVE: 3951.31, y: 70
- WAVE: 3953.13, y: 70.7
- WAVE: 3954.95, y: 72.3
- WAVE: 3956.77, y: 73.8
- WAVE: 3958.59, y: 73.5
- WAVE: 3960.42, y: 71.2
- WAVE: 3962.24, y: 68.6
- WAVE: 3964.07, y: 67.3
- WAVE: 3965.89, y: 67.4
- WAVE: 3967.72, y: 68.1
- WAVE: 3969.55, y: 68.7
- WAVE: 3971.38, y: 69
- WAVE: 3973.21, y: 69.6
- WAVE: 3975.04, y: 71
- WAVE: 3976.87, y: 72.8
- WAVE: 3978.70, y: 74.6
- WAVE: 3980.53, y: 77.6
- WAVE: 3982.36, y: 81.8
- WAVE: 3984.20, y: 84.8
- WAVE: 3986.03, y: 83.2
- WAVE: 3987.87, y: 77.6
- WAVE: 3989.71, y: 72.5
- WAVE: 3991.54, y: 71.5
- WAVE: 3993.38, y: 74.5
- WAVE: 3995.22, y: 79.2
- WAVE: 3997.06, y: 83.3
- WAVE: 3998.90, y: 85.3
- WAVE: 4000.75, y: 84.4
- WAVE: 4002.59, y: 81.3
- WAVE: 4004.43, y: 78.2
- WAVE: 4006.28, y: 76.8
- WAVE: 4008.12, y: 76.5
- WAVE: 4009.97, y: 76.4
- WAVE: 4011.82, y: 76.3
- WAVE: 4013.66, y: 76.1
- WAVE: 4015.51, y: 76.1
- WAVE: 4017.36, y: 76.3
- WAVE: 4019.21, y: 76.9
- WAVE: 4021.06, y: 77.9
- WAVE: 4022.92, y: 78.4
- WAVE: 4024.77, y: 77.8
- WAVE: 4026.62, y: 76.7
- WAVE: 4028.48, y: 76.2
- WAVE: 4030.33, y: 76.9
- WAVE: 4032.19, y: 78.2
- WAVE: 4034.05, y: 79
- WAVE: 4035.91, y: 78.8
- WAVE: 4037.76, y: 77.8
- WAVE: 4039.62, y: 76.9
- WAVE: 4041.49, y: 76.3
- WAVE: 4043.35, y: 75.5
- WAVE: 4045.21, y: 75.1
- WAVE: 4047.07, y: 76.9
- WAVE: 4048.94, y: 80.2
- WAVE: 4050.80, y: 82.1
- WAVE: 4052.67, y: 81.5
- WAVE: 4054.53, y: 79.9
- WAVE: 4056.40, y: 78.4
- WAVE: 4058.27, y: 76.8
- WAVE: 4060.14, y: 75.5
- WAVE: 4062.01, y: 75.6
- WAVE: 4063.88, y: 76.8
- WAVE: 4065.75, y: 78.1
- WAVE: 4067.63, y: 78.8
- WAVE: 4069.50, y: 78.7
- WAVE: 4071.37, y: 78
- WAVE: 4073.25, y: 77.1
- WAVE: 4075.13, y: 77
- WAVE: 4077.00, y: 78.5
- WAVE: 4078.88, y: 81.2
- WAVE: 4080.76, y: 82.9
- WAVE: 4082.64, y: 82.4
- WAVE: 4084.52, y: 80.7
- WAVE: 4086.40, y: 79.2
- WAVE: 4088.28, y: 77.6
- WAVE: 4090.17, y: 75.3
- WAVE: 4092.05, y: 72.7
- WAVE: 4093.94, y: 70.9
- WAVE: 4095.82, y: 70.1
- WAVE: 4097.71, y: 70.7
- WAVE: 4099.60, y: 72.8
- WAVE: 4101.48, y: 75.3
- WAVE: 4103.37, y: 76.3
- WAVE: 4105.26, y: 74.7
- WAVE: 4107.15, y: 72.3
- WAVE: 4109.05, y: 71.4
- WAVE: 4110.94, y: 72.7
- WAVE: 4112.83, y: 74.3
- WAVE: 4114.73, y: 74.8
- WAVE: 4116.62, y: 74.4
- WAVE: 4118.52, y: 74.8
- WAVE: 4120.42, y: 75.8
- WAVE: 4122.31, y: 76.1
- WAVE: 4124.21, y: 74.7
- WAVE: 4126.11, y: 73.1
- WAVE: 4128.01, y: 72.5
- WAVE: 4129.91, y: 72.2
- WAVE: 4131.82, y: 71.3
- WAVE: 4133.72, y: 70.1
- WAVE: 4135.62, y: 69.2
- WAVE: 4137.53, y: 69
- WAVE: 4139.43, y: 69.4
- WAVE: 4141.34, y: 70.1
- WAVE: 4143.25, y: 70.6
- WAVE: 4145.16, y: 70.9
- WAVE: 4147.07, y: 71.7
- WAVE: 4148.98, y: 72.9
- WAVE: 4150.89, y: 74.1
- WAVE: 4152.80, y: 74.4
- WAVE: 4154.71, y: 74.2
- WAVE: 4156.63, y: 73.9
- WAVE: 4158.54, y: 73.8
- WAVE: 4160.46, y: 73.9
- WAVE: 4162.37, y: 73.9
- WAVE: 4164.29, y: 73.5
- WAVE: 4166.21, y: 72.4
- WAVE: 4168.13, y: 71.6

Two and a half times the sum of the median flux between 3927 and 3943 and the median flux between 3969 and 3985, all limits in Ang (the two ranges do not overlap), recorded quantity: 359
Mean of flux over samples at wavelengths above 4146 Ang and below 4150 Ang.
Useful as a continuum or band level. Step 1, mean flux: 72.3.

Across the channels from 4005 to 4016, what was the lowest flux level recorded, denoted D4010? 76.1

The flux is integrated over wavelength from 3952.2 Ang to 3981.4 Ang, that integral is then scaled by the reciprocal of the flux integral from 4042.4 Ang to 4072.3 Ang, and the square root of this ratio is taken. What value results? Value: 0.94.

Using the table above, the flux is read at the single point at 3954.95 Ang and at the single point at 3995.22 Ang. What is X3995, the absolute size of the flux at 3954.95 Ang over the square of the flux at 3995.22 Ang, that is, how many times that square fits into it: 0.0115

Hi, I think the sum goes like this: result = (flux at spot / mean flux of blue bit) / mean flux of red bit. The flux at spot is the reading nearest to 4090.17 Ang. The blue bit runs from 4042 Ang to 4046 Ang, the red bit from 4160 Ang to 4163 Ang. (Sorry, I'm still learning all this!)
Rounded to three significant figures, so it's 0.0135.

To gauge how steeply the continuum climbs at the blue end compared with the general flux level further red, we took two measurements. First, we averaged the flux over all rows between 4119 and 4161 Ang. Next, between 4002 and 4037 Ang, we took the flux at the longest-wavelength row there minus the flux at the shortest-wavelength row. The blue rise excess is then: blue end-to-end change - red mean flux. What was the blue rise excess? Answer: -75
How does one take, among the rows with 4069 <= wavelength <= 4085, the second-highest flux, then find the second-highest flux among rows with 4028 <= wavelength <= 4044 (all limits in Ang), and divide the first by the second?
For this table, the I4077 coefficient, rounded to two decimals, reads 1.05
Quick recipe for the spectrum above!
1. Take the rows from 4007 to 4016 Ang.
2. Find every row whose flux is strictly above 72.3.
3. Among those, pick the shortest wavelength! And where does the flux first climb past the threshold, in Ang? 4008.12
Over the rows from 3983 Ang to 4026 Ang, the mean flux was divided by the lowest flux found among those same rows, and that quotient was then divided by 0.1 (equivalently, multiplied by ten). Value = 11.0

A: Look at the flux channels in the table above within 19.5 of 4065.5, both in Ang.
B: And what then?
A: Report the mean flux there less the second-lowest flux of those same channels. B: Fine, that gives 3.3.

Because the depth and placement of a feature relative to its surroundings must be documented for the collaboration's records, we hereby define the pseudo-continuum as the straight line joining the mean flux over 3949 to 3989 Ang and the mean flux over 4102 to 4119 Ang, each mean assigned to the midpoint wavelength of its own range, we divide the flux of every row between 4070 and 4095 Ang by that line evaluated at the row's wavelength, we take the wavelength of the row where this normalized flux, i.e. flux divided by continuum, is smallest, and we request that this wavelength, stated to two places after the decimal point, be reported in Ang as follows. 4093.94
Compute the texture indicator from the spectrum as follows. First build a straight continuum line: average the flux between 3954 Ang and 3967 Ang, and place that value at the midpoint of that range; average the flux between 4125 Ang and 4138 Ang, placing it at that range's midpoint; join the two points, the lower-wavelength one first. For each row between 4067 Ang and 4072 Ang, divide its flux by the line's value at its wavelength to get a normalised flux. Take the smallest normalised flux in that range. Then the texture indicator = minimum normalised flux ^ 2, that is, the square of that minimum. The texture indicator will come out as 1.21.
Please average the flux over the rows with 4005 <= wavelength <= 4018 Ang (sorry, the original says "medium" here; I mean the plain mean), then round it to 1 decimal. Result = 76.4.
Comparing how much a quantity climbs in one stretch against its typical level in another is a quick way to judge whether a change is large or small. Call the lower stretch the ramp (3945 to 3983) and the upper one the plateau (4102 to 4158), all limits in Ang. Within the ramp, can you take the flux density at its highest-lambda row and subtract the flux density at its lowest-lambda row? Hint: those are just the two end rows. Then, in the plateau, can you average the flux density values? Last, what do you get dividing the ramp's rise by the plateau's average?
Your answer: 0.13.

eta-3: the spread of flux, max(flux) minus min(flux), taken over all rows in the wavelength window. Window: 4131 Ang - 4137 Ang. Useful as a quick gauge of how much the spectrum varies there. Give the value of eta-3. 2.1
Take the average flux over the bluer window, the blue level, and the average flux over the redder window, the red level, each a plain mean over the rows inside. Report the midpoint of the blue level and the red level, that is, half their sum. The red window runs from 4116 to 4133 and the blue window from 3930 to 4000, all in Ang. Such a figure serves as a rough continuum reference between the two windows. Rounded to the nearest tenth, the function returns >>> 73.6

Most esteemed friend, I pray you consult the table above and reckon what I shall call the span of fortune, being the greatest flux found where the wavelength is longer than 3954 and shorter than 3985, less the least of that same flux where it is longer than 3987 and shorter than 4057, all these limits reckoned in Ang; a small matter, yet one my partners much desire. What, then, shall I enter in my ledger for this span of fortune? 13.3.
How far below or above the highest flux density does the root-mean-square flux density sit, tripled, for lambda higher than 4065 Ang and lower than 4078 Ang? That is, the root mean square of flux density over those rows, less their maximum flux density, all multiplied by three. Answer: -2.3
